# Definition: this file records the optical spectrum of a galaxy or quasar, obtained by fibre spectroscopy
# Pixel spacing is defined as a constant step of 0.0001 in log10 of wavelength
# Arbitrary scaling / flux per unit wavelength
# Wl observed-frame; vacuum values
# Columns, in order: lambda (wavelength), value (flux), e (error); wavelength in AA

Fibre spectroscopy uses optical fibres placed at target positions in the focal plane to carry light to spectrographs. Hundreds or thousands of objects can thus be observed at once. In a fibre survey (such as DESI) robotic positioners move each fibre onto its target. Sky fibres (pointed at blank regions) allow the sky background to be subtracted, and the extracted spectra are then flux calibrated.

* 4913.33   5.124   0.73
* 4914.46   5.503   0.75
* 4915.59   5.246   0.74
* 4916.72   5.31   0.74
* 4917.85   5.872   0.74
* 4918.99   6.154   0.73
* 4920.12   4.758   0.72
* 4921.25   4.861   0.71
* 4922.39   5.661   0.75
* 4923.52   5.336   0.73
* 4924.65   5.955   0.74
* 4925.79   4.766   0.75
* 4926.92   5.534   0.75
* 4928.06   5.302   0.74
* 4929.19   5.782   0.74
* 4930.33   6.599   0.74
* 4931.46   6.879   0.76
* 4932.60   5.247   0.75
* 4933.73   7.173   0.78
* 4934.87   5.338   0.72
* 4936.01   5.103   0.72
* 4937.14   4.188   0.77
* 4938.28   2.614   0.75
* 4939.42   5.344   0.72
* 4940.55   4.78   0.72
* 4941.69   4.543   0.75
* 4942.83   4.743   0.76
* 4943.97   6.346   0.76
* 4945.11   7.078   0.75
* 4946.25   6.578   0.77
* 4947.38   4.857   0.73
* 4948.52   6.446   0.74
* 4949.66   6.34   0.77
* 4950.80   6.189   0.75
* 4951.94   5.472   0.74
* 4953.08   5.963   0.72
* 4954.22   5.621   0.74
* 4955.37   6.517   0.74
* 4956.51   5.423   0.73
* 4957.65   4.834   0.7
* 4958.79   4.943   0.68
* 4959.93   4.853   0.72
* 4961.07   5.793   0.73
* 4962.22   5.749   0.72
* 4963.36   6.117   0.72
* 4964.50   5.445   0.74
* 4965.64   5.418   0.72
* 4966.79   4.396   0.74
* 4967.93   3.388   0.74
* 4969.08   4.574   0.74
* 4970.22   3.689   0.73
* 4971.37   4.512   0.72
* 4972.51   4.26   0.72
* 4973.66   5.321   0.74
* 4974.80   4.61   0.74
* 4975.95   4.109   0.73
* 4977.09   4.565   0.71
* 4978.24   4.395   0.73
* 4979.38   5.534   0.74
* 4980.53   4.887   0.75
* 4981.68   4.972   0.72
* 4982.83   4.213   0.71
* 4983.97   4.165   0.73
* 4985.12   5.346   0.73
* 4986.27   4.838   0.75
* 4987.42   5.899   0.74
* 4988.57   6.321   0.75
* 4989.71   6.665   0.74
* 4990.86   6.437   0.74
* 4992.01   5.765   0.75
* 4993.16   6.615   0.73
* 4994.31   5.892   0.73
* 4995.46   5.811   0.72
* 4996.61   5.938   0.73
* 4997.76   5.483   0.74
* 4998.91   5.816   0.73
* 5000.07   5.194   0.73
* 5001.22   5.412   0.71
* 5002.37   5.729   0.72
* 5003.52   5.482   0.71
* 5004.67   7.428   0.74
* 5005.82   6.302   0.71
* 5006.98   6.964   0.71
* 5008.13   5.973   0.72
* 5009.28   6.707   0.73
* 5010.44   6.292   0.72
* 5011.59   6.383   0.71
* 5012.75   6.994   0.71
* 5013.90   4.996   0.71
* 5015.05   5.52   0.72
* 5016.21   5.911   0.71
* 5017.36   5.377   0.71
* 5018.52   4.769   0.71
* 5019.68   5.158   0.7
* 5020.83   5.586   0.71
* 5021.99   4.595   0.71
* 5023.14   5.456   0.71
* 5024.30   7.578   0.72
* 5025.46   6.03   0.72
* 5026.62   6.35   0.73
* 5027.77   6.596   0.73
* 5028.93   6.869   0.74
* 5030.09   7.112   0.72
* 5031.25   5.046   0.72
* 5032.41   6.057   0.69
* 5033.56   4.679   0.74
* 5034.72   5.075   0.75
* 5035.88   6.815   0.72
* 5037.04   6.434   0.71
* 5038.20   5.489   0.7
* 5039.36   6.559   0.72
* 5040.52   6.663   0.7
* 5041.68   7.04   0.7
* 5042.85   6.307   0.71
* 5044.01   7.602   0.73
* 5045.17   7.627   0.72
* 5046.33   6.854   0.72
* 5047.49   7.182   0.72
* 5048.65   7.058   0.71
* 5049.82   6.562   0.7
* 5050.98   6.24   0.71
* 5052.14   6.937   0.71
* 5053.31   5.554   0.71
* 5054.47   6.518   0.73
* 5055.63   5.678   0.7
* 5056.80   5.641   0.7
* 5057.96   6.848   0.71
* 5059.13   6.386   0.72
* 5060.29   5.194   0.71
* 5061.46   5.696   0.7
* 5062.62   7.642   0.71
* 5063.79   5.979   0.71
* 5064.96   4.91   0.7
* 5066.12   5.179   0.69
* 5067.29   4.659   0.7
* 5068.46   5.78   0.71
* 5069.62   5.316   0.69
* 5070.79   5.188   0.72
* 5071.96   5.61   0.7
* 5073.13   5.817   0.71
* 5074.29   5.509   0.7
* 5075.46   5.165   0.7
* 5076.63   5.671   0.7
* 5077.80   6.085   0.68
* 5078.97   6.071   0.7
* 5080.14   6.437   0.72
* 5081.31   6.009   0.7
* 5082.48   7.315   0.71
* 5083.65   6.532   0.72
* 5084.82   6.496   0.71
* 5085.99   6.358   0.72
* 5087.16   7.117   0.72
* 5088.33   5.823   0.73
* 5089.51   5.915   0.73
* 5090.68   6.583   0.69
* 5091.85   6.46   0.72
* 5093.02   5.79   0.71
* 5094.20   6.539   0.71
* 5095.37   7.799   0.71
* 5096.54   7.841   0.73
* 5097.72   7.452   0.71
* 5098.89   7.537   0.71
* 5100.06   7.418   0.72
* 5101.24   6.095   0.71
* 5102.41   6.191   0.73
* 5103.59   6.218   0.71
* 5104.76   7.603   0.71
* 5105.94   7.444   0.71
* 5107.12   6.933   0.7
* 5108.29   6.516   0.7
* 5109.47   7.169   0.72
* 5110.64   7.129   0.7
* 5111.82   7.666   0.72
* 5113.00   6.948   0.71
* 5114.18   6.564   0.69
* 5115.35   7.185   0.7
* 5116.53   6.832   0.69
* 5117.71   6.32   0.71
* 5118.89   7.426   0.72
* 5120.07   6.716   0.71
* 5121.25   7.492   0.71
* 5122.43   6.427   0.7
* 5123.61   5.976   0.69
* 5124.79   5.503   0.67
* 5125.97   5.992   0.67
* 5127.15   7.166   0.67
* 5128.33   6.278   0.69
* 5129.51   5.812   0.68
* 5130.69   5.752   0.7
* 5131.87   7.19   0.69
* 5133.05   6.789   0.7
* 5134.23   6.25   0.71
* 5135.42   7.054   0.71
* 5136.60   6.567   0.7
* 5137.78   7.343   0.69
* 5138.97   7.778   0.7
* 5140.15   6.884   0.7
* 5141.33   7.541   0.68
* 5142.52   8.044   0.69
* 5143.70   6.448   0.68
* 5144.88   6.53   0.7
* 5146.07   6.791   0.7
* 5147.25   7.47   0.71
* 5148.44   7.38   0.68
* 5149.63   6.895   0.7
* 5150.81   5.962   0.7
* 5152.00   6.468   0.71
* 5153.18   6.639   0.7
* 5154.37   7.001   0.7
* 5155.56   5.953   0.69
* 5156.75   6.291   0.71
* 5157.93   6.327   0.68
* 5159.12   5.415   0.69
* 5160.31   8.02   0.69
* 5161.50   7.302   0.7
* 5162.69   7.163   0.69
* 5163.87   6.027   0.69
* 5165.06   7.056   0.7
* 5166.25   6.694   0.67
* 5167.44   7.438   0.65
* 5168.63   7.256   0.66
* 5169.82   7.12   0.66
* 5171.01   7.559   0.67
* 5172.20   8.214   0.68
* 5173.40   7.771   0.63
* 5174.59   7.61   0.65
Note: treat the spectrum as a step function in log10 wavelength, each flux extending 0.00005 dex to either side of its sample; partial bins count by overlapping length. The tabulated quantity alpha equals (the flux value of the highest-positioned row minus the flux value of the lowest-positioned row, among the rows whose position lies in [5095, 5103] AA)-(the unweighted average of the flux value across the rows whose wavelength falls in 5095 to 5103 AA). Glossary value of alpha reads -8.8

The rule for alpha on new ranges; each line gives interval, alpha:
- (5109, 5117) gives -7.4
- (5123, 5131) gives -6.3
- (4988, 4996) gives -6.7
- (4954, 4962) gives -5.3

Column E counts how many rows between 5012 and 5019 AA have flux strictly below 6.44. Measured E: 5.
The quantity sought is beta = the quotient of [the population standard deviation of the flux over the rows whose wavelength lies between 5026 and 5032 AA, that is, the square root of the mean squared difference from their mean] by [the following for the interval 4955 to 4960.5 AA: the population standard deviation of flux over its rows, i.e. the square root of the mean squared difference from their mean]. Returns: 1.1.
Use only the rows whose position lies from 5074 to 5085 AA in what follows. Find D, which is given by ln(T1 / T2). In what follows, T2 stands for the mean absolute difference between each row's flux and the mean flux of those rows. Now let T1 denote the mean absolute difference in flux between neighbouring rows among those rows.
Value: 0.0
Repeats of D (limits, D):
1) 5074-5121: -0.1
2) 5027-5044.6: 0.2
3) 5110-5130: 0.2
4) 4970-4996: -0.3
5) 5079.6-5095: 0.6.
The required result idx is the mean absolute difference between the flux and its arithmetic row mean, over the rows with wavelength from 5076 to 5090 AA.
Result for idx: 0.39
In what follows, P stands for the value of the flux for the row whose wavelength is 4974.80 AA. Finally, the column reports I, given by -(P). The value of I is -4.6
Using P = 4.61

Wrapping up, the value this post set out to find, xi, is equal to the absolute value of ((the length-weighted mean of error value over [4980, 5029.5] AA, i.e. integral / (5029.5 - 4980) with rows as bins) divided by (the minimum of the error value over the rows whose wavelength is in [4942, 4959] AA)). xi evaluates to 1.06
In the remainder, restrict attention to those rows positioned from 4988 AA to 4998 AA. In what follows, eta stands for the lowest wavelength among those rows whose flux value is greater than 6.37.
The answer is 4989.71 AA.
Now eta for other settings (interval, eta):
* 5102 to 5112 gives 5104.76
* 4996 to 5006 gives 5004.67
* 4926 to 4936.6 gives 4930.33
